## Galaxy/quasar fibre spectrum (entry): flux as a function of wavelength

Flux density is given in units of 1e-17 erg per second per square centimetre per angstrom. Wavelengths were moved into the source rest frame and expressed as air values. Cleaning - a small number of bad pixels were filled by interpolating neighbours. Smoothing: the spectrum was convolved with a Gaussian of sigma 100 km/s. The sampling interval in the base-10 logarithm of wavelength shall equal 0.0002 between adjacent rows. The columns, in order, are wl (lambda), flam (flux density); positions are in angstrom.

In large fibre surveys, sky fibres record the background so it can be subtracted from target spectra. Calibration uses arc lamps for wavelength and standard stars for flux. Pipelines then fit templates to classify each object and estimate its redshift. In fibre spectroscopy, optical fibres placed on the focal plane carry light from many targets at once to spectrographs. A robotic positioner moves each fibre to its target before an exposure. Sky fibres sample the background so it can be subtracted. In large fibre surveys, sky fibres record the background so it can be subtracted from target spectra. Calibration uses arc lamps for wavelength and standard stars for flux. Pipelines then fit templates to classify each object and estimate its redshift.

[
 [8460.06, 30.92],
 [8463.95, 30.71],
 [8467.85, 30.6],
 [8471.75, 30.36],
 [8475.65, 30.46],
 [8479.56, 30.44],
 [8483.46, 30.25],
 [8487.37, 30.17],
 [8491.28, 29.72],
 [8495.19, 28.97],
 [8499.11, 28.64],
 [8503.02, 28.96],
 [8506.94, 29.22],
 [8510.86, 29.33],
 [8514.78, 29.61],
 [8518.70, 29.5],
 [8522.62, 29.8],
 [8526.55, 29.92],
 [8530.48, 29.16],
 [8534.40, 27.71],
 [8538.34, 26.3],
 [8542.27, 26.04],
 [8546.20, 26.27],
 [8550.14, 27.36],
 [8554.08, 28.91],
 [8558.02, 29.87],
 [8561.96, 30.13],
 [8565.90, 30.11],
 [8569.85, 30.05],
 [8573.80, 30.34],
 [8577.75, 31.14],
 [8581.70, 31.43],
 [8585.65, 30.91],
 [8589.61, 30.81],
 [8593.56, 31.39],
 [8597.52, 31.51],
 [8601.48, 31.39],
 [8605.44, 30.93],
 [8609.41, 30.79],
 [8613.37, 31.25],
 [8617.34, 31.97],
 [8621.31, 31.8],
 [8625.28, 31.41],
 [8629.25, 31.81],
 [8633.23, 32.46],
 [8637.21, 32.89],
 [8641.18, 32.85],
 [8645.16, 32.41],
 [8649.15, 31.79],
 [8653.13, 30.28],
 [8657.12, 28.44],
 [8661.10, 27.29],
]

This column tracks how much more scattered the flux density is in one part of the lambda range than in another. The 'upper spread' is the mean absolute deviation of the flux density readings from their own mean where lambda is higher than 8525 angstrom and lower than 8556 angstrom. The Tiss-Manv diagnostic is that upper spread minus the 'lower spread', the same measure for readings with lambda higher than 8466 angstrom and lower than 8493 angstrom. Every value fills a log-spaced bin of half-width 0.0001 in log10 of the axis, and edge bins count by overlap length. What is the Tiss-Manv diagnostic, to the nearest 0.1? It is 1.0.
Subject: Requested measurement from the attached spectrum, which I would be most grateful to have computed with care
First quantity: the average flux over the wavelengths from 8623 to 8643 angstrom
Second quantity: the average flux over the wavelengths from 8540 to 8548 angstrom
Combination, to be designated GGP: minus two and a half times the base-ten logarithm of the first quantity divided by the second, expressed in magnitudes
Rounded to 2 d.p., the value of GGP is -0.23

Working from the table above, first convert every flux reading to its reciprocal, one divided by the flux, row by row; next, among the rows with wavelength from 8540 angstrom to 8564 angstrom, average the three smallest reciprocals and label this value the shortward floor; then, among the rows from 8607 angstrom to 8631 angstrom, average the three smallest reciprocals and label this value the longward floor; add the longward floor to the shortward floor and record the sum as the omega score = 0.0651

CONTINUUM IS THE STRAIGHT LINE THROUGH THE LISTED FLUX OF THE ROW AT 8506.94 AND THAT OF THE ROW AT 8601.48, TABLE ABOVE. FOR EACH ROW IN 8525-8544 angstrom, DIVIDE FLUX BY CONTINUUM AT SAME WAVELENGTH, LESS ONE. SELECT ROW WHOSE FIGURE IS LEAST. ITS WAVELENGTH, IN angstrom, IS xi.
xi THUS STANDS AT 8542.27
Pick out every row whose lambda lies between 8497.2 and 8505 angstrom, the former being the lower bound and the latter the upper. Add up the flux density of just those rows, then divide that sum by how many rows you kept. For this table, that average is 28.8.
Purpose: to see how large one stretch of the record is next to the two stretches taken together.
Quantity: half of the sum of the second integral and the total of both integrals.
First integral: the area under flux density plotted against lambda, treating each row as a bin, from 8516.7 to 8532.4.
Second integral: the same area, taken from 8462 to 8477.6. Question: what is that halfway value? 709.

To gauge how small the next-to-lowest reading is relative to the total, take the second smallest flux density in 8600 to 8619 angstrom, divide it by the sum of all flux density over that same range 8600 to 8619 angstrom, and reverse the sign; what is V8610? -0.198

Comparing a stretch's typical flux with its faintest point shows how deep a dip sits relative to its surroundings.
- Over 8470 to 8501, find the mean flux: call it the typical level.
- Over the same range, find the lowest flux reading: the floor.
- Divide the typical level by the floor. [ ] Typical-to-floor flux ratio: 1.04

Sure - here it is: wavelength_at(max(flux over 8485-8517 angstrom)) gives 8487.37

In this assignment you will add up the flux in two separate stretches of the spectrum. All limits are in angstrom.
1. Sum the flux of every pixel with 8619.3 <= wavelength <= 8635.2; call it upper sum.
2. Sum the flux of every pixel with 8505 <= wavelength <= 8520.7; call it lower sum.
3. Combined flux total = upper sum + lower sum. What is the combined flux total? 245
